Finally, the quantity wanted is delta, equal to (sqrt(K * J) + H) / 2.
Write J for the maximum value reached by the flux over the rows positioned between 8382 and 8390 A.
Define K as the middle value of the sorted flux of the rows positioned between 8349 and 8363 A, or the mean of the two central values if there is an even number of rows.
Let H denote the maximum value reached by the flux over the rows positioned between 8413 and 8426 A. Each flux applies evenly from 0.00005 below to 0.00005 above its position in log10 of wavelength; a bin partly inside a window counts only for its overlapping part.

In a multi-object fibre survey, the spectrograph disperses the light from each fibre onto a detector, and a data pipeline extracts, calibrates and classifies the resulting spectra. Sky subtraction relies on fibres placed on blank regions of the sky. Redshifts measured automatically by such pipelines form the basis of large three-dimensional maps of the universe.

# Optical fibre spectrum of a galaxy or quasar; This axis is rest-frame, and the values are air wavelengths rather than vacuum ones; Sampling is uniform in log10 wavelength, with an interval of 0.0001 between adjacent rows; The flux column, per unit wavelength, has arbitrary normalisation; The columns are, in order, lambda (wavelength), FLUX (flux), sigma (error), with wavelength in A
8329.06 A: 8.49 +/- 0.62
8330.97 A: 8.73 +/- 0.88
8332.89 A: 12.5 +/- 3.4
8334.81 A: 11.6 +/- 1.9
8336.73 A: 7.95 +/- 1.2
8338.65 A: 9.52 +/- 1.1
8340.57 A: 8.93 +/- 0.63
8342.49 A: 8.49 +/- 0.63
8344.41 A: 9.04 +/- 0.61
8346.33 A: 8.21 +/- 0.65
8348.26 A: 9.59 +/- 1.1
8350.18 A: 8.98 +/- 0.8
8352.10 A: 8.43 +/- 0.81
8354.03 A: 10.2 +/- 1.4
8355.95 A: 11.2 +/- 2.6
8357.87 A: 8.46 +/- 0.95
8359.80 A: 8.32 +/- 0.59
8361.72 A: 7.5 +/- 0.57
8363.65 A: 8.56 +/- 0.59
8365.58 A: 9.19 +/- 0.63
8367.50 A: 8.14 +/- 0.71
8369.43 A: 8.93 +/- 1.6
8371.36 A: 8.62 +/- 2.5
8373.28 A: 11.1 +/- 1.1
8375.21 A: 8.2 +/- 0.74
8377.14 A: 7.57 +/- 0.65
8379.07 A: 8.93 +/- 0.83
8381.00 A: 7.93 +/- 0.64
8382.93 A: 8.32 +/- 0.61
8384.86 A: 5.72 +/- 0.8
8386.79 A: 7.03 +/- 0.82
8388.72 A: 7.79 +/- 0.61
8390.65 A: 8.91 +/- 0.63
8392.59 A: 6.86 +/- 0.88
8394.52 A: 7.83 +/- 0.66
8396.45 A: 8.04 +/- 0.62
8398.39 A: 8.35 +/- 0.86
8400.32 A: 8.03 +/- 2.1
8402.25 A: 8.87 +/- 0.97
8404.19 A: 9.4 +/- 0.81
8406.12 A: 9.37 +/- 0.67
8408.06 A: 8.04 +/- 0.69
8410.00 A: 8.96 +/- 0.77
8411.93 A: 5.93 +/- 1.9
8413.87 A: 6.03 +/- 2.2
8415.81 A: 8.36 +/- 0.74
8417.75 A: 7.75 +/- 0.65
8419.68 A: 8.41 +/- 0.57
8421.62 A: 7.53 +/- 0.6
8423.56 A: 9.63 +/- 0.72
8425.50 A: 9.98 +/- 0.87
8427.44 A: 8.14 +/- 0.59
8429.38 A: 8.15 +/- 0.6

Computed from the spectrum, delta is 9.2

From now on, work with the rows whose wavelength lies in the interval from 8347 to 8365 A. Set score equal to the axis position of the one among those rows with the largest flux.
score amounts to 8355.95 A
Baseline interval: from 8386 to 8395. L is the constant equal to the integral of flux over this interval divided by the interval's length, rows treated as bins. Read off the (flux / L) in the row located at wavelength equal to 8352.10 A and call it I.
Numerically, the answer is 1.10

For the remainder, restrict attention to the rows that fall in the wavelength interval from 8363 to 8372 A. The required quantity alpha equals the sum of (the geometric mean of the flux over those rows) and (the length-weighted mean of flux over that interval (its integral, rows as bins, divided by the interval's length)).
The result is 17.4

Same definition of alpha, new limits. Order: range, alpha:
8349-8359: 18.8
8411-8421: 14.5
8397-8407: 17.6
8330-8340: 19.9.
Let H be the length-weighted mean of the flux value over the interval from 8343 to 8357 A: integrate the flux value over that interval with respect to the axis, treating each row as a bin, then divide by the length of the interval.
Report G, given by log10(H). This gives 0.971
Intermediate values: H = 9.35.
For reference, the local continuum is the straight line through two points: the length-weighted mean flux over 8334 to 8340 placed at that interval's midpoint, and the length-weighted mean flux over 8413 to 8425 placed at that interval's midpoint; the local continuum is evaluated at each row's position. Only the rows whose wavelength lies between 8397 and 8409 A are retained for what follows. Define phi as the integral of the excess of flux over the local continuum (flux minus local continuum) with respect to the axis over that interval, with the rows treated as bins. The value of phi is 4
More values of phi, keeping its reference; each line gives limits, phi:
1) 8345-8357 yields 1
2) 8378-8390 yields -13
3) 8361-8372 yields -6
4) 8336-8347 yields -9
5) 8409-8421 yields -7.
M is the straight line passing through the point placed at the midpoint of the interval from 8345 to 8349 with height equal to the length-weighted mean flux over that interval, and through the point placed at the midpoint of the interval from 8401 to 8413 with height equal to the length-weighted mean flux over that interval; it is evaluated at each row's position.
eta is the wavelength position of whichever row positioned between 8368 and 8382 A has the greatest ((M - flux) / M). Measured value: 8377.14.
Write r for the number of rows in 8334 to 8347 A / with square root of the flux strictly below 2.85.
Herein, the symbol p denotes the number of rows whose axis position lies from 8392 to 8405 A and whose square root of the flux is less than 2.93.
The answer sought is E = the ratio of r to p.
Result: 0.2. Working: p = 5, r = 1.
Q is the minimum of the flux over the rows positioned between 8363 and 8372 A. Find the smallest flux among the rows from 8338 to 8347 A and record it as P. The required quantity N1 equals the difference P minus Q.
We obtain 0.1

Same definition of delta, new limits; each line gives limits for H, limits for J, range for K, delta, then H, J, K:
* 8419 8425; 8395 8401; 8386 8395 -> 8.8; 9.63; 8.35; 7.8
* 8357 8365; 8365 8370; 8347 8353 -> 8.8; 8.56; 9.19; 9.0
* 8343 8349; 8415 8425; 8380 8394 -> 9.1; 9.59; 9.63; 7.8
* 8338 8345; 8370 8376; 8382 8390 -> 9.3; 9.52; 11.1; 7.4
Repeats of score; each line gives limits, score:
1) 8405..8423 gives 8406.12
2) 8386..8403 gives 8390.65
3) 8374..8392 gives 8379.07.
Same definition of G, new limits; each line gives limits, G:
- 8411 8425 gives 0.889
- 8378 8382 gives 0.924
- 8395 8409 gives 0.933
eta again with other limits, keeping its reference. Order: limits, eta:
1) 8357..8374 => 8361.72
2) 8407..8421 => 8411.93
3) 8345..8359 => 8346.33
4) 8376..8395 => 8384.86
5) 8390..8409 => 8392.59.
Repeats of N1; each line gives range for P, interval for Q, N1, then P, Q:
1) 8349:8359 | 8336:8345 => 0.5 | 8.43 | 7.95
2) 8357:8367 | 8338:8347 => -0.7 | 7.5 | 8.21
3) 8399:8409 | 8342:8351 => -0.2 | 8.03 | 8.21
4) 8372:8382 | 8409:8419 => 1.6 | 7.57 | 5.93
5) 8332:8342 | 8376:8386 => 2.2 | 7.95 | 5.72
